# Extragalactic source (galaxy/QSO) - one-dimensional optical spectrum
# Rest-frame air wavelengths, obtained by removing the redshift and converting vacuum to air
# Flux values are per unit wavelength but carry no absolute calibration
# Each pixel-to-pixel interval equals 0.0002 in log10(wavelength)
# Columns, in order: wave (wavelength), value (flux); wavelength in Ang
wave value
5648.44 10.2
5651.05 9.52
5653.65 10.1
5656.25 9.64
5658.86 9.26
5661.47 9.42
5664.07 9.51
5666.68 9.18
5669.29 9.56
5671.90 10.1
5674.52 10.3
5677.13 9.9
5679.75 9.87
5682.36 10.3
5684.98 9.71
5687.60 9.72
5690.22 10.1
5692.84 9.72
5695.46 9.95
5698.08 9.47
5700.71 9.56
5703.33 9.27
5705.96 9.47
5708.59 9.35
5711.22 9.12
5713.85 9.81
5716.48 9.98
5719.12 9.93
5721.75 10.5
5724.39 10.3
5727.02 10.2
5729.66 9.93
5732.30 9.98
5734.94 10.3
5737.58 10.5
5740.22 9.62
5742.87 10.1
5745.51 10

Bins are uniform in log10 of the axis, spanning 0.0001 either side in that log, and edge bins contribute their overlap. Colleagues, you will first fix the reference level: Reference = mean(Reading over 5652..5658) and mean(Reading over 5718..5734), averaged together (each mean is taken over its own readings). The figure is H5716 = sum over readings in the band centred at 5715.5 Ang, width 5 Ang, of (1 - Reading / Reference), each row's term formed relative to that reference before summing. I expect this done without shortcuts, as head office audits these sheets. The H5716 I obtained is 0.02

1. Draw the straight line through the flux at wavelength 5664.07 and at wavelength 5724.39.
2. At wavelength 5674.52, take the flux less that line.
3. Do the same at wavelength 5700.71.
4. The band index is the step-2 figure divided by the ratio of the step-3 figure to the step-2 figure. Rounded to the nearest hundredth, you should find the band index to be -0.99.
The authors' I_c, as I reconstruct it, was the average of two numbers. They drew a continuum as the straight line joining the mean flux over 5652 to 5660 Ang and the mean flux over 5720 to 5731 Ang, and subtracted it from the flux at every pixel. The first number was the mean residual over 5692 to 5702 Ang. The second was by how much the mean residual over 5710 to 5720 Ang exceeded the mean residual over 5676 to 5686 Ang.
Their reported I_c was -0.42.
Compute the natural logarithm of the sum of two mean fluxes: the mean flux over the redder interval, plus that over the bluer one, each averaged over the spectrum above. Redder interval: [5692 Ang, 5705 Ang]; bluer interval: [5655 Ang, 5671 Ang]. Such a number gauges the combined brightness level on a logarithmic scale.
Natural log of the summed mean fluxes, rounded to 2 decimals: 2.95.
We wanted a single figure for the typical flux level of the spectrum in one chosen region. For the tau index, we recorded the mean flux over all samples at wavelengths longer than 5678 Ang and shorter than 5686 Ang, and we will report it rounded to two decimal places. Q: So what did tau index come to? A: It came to 9.96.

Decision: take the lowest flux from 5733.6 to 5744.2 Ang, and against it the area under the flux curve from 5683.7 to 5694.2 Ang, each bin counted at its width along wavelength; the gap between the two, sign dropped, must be 93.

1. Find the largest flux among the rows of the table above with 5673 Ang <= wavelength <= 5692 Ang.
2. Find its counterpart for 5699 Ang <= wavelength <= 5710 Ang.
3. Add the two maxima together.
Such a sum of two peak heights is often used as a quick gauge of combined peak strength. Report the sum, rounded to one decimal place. 19.9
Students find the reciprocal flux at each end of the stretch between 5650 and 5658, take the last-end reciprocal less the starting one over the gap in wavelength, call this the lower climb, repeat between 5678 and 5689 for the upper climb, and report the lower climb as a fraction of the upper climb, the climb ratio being -1.3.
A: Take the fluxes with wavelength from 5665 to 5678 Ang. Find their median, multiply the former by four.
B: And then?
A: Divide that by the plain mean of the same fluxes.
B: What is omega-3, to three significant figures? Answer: 4.04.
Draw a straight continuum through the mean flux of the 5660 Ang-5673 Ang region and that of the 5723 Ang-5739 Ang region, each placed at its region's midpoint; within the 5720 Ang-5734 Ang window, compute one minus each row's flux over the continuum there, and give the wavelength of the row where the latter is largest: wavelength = 5729.66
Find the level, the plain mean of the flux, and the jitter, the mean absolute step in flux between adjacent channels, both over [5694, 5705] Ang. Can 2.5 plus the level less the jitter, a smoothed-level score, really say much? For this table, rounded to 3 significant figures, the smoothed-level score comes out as 11.8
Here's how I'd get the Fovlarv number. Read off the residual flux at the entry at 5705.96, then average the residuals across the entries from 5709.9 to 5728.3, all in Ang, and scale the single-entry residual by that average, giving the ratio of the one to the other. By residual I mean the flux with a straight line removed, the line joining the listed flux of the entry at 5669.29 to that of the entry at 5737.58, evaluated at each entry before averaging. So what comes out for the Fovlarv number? 2.2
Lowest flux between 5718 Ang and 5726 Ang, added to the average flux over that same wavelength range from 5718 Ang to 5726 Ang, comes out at 20.2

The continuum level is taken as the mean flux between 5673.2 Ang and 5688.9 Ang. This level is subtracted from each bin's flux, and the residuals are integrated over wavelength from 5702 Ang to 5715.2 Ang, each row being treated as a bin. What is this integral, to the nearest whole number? -7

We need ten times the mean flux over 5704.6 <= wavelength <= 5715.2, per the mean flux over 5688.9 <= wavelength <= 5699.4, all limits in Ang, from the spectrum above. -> 9.62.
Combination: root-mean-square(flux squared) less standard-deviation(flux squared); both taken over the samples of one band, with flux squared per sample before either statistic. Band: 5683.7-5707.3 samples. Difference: 88.9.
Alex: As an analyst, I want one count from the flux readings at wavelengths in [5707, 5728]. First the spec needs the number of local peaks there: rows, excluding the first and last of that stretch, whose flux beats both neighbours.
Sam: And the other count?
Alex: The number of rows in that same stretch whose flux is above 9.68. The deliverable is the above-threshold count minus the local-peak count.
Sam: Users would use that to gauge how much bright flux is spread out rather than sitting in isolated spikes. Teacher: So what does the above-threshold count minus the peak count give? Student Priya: 4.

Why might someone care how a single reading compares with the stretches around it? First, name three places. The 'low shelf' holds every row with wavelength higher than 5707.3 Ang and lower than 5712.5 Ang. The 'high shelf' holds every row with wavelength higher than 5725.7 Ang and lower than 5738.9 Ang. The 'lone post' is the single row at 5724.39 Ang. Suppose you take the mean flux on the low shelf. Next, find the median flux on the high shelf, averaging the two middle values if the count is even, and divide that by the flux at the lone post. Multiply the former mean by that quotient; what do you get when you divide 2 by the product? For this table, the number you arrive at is 0.219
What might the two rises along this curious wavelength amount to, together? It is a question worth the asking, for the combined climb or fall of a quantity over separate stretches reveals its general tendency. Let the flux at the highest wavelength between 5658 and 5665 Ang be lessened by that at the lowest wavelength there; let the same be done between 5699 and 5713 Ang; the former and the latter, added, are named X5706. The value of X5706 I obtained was -0.19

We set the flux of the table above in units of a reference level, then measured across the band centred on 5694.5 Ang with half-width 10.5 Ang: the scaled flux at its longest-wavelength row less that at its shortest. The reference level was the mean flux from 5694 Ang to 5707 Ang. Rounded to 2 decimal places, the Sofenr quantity -0.05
